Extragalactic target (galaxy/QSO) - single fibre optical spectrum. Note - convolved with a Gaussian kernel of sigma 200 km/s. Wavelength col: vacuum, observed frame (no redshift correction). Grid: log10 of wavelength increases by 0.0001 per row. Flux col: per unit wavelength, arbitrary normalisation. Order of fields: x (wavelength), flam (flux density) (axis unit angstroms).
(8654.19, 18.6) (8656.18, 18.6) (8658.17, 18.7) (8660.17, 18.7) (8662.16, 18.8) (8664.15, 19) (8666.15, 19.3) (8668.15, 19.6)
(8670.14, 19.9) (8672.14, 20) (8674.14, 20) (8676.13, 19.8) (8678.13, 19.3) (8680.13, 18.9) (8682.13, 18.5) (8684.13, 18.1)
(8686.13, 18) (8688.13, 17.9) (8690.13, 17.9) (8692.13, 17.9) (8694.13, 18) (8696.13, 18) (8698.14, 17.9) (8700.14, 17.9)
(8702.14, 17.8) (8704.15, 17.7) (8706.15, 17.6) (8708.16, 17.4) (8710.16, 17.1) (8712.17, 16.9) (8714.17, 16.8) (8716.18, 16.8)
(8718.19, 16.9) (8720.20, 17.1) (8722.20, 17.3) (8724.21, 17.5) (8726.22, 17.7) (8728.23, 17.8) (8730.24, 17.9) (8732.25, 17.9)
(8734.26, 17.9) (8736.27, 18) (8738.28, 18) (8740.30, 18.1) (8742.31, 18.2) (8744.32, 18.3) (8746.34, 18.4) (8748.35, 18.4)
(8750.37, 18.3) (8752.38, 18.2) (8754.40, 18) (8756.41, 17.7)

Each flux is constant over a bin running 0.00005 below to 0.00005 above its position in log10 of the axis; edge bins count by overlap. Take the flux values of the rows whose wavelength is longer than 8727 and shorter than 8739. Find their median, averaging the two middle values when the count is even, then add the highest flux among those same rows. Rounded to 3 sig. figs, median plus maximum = 35.9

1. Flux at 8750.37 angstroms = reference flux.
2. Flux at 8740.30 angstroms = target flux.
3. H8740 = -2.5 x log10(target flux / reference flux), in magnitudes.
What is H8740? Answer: 0.01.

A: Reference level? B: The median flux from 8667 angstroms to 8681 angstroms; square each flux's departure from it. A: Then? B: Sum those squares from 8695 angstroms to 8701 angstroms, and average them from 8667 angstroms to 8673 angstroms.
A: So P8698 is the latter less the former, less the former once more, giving -21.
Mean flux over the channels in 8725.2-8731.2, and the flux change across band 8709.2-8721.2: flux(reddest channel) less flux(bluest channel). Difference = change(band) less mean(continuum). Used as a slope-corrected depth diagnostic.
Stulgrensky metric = -17.8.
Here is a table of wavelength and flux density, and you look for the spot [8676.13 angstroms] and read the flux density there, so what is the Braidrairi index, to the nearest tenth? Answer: 19.8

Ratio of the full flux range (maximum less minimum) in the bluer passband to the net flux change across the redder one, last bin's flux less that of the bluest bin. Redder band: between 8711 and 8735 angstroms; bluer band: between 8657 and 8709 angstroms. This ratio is 3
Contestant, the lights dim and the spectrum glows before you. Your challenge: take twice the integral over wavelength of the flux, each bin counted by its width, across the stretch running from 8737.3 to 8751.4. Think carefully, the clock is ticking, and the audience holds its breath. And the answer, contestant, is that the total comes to 514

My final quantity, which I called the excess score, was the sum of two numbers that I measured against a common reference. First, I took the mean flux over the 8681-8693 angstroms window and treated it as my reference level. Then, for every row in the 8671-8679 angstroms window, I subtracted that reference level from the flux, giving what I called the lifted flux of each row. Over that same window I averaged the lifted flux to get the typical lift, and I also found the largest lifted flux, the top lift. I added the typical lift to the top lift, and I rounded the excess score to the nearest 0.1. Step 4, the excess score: 3.7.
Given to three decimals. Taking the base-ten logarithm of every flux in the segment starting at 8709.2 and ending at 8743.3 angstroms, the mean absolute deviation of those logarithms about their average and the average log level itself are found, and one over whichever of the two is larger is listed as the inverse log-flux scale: 0.804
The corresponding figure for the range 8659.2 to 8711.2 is 0.789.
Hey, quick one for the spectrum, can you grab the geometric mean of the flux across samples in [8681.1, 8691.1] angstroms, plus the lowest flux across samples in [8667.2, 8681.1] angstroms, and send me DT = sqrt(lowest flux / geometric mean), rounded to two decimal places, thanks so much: 1.02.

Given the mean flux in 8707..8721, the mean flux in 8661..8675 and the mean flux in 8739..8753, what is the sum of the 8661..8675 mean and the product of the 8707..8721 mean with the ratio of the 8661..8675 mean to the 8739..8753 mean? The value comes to 38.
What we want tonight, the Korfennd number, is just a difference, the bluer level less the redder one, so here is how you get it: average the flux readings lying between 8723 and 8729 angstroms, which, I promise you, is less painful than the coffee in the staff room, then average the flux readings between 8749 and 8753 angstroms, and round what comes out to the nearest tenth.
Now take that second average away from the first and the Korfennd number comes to -0.6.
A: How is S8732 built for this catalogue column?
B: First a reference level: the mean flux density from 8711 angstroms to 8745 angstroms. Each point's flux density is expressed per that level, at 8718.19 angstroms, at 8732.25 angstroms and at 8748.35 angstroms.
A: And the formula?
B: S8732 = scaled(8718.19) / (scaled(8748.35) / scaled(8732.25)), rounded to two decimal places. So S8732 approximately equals 0.93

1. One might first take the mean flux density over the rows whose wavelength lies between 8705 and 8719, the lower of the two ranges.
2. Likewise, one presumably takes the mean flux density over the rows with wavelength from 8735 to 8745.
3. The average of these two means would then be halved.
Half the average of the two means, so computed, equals 8.80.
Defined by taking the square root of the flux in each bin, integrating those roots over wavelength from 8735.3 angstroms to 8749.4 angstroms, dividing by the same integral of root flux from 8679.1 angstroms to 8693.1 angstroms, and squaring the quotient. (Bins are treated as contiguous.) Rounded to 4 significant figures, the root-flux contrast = 1.015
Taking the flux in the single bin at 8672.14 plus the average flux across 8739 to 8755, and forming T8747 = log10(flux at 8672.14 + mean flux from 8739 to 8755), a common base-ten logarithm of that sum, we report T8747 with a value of 1.58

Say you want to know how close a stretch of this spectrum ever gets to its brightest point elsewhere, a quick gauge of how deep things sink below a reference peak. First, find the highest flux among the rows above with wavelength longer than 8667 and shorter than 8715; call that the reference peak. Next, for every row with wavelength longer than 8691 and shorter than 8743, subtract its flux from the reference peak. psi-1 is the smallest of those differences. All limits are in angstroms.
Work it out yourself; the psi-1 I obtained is 1.8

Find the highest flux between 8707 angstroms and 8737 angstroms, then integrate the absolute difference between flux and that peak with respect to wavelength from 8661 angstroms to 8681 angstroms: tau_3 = 29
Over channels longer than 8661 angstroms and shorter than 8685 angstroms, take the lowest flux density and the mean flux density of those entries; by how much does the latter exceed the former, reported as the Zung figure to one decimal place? 1.2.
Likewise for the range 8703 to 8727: 0.4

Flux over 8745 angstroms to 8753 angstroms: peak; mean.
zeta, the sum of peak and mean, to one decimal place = 36.7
